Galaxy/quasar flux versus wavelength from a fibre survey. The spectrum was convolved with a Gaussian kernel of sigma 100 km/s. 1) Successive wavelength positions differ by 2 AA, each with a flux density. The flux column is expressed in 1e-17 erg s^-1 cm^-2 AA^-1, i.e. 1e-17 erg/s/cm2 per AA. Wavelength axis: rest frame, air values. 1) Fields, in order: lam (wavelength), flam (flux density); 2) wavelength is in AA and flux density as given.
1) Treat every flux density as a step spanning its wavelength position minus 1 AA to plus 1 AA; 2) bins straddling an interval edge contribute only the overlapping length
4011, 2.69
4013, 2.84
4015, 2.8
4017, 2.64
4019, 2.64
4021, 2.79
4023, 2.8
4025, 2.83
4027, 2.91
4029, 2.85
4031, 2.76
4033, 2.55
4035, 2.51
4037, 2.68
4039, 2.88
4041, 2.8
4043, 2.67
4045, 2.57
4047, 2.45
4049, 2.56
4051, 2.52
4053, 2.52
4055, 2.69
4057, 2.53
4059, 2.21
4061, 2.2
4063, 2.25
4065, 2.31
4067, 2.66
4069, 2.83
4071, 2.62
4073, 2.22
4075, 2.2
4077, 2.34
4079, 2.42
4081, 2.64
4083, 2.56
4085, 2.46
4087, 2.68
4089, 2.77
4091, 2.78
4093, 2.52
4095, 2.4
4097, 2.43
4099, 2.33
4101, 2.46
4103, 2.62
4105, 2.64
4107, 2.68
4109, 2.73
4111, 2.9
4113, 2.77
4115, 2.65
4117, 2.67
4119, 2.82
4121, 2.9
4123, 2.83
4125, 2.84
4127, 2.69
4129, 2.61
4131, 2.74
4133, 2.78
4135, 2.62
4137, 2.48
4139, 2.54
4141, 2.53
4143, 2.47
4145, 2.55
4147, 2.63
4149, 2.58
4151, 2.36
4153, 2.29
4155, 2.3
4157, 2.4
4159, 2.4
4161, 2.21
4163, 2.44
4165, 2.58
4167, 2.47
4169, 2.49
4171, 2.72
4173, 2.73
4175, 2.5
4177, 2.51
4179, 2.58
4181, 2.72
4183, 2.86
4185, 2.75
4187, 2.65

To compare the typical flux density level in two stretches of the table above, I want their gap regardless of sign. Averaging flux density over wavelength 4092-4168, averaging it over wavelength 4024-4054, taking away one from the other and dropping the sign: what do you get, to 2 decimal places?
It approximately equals 0.10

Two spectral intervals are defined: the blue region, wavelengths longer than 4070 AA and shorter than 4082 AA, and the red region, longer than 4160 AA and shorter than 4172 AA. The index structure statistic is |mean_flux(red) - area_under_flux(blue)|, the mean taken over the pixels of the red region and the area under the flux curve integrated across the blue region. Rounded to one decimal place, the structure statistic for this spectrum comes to 26.4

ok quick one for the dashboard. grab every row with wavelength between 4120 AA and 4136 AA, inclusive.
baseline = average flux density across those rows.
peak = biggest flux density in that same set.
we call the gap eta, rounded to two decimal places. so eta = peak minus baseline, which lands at 0.15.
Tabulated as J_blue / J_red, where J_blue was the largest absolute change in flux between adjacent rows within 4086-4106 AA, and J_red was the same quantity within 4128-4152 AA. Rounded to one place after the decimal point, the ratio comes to 1.2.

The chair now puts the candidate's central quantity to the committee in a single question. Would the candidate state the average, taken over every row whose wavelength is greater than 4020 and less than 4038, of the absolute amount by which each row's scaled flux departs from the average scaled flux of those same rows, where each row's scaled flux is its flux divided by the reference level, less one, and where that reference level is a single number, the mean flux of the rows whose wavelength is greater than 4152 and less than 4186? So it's 0.043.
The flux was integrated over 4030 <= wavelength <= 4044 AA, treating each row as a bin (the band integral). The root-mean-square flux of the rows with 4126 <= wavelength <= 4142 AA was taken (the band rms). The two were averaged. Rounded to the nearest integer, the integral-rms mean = 20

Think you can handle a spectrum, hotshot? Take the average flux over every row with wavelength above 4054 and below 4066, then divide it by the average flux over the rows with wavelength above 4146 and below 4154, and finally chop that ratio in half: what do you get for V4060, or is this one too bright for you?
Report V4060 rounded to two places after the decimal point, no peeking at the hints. 0.48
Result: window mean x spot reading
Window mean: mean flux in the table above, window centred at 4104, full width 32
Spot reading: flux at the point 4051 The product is 6.6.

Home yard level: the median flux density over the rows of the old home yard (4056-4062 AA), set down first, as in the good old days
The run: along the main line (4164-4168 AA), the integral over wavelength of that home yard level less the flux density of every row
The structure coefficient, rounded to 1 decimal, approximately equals -1.3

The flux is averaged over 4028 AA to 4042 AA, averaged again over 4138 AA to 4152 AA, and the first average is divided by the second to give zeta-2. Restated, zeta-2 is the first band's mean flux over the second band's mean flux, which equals 1.08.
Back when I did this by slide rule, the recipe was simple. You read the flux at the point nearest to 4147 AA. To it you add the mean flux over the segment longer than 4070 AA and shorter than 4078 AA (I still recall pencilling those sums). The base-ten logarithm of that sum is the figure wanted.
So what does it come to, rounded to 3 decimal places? 0.697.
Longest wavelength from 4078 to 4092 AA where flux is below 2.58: 4085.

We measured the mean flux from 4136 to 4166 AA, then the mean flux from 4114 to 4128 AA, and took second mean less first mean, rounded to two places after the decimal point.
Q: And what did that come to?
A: 0.32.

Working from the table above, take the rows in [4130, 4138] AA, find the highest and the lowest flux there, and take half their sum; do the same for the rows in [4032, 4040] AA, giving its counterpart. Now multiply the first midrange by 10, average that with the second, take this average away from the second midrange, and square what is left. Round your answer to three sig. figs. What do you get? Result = 139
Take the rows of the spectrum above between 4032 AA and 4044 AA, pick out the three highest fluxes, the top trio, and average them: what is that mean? 2.79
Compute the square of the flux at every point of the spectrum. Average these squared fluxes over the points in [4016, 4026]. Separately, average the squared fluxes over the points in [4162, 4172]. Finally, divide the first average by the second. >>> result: 1.16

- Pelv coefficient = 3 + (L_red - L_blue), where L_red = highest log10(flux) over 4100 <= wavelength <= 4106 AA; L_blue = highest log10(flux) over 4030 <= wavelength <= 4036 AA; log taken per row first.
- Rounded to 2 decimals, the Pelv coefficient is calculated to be 2.98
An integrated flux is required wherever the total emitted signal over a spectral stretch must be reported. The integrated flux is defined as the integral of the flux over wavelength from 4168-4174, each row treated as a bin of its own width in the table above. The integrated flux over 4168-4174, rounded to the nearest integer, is 16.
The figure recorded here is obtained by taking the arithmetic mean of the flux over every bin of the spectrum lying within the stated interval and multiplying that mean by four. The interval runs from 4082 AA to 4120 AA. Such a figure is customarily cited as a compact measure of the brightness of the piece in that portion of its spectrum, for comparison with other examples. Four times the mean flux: 10.50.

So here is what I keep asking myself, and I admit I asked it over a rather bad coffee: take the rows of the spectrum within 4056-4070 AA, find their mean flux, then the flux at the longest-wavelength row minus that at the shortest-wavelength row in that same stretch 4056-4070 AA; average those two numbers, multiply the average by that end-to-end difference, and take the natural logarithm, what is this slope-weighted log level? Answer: -0.9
